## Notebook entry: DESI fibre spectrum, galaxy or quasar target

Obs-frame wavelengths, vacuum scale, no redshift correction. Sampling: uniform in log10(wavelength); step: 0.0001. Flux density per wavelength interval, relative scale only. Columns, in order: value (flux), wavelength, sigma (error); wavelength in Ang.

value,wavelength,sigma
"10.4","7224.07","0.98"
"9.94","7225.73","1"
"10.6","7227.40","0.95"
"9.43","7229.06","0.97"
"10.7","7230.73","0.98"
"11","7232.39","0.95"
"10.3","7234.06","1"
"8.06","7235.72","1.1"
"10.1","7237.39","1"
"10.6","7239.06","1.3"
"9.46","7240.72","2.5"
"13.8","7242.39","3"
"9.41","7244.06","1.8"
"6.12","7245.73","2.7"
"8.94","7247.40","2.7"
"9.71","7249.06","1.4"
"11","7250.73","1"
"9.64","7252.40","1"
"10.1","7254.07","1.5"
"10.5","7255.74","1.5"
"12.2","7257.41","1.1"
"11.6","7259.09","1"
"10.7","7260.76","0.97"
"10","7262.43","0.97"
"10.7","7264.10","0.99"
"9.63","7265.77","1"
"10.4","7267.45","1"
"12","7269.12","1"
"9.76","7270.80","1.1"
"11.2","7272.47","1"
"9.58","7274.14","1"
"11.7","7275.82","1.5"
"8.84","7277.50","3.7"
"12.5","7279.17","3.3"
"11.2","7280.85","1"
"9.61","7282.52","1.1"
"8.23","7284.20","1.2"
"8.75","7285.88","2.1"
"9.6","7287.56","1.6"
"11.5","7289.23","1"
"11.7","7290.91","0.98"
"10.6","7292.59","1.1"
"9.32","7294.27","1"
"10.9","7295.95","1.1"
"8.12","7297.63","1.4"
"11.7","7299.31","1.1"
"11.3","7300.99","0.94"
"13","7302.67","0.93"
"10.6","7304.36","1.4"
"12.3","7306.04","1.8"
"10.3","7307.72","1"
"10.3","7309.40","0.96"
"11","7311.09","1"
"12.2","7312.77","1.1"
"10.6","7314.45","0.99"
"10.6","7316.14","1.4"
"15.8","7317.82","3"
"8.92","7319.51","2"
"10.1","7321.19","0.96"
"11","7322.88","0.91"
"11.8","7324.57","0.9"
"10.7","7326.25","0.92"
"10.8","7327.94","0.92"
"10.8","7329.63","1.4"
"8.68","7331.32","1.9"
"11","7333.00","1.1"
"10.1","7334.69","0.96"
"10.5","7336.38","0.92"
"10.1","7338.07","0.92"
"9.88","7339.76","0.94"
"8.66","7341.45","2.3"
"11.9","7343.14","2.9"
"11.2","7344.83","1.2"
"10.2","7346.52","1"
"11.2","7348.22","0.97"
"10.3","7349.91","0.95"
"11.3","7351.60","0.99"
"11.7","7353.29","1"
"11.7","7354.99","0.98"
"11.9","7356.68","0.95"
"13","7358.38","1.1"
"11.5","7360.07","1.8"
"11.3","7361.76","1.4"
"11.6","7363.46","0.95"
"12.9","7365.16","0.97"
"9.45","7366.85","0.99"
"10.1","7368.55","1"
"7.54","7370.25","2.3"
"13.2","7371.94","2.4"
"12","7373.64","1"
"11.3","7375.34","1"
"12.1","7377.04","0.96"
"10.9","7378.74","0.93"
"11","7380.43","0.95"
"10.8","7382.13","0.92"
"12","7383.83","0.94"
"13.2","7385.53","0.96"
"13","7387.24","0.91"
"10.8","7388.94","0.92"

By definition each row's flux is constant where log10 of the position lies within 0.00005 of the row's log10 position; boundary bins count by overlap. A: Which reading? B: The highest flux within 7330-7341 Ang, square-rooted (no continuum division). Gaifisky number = 3.32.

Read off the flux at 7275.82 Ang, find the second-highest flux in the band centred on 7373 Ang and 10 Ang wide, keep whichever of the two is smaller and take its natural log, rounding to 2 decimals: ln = 2.46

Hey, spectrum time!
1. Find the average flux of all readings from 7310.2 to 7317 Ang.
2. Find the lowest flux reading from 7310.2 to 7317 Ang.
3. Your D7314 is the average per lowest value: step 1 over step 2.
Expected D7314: 1.05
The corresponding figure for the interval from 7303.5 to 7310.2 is 1.06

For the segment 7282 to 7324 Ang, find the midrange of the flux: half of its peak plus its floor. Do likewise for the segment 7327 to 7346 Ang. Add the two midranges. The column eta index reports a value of 22.2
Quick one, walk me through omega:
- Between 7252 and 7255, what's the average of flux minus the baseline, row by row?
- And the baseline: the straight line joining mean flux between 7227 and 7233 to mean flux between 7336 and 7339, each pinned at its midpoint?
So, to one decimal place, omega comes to -0.5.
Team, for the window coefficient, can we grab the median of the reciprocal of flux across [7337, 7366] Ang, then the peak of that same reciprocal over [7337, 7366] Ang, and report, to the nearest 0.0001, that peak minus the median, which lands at 0.0270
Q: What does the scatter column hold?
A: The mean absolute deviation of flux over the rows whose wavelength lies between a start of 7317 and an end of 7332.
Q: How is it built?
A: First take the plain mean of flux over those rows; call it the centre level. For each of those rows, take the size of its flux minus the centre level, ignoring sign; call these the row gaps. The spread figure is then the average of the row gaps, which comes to 1.27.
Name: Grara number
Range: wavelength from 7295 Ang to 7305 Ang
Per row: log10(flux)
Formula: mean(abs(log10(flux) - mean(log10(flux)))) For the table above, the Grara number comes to 0.045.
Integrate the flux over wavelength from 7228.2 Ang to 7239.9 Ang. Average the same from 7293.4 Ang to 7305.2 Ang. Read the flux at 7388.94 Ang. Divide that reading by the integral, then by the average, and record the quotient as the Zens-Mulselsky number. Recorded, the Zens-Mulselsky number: 0.0086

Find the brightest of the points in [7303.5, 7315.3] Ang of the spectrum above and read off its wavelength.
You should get 7306.04 Ang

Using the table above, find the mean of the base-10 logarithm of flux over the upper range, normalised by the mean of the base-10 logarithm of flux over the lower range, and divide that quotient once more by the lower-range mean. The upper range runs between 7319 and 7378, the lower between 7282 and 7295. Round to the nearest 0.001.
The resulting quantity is 1.047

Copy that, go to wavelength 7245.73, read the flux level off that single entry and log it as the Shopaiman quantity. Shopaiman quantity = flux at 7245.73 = 6.12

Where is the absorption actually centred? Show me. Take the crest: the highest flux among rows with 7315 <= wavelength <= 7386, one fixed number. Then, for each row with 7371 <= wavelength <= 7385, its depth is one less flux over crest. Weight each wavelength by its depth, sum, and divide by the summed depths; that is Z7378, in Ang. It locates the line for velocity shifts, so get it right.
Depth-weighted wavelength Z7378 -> 7378.3 Ang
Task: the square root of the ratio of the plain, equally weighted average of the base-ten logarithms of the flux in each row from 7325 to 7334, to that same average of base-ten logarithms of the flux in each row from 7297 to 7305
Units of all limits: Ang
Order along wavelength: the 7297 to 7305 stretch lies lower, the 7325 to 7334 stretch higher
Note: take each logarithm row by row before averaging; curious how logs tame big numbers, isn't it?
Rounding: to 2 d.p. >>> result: 0.99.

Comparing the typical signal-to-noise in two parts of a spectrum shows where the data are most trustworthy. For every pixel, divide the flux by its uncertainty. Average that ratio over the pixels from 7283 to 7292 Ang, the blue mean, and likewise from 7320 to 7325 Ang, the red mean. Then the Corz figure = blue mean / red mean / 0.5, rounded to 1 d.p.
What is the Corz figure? 1.4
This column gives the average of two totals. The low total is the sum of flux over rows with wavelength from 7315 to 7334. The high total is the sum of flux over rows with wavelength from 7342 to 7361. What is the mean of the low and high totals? 123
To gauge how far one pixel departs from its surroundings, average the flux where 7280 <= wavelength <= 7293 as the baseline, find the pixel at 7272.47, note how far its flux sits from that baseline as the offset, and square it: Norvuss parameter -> 1.1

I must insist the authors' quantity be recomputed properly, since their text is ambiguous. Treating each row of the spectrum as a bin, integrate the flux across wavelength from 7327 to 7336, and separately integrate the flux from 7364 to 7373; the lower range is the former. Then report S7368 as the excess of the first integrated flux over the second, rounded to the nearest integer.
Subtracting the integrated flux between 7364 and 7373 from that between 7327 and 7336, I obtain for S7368 -4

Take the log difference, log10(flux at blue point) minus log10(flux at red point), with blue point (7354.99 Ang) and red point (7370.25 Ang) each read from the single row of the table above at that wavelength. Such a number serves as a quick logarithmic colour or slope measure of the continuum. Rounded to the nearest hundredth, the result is 0.19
